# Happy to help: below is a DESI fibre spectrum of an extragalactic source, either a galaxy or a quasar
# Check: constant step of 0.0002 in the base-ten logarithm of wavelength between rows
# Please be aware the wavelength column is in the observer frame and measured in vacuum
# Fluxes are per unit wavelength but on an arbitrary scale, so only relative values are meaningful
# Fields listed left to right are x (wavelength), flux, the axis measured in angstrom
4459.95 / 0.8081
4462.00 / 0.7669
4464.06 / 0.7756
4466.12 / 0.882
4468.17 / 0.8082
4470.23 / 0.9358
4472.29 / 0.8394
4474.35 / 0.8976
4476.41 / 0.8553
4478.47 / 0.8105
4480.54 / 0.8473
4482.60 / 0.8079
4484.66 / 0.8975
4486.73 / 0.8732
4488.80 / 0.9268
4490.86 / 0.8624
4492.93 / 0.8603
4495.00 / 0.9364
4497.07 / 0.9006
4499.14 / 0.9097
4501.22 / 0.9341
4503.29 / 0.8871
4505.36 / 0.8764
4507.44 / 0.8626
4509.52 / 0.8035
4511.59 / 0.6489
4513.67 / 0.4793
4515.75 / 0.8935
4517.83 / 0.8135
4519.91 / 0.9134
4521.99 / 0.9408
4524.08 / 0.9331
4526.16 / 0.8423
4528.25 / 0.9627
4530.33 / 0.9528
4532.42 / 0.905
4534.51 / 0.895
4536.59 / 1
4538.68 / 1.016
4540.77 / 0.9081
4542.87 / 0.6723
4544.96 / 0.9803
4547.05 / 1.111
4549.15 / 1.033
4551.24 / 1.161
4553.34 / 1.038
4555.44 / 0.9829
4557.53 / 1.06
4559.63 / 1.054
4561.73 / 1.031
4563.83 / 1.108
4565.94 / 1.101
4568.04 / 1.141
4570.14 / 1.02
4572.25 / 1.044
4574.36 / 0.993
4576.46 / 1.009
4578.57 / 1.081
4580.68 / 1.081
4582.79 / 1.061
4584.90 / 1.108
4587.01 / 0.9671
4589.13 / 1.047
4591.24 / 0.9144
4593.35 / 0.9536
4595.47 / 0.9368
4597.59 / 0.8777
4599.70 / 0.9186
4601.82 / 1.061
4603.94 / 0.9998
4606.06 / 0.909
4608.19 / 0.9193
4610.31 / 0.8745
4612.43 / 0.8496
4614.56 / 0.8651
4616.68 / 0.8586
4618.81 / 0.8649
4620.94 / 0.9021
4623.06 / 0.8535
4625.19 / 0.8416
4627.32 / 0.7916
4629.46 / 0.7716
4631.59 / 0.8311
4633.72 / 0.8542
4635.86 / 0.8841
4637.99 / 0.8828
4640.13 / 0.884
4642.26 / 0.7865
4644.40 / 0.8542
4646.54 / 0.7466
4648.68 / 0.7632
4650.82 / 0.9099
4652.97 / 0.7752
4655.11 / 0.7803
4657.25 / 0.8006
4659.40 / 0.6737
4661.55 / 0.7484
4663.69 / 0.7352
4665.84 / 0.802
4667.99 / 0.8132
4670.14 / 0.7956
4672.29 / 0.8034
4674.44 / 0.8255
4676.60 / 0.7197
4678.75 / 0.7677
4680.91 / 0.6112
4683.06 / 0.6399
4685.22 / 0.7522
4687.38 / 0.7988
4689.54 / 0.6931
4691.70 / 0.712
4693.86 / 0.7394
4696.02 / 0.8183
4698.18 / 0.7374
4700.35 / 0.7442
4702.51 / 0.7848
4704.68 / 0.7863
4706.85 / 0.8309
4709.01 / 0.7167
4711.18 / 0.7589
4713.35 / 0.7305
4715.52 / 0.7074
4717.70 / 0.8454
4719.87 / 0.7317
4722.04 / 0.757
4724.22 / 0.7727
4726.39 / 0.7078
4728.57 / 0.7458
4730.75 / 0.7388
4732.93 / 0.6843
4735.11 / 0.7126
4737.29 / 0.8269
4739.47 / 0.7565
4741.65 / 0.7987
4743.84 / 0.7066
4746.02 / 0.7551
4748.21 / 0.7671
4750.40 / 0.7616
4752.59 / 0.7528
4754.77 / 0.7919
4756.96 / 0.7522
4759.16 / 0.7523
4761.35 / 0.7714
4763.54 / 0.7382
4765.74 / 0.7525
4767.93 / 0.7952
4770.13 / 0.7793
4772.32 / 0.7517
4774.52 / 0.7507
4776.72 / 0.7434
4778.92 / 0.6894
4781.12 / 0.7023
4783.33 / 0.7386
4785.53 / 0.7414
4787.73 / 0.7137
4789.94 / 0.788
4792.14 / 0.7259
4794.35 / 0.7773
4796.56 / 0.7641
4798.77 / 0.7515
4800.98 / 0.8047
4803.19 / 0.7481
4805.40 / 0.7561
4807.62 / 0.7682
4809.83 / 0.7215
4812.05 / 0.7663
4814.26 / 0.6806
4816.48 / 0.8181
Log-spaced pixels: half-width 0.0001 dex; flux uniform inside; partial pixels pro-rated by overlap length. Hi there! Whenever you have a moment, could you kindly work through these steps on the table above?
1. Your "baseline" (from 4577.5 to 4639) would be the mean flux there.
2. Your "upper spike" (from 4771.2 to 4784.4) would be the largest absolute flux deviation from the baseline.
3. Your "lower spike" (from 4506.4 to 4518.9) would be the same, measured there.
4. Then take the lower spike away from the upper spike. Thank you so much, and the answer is -0.21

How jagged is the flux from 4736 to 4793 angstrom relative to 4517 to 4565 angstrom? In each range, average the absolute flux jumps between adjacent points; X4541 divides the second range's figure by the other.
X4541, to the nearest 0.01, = 0.37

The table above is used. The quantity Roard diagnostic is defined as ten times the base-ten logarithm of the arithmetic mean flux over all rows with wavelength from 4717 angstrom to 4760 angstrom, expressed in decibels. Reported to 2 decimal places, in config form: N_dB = -1.22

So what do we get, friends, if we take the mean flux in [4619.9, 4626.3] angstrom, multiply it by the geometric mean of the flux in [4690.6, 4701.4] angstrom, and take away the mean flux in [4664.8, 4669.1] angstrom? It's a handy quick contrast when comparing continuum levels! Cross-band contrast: -0.16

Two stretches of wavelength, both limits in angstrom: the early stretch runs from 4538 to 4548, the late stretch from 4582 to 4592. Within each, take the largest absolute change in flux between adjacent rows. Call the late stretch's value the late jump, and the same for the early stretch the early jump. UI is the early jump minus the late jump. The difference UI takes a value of 0.167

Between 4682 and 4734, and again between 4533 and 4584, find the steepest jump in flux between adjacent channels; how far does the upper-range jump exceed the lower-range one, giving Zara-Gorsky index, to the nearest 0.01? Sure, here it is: -0.17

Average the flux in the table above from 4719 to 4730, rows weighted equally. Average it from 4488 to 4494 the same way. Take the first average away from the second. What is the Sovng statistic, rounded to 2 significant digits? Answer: 0.14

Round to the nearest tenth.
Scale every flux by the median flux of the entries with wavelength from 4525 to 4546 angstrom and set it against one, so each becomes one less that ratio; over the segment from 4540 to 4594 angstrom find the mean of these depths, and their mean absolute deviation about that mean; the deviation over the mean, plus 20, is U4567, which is 19.3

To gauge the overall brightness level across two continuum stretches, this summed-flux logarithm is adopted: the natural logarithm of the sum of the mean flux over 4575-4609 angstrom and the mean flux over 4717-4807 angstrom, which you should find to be 0.56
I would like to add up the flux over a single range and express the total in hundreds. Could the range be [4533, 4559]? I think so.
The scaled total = 0.119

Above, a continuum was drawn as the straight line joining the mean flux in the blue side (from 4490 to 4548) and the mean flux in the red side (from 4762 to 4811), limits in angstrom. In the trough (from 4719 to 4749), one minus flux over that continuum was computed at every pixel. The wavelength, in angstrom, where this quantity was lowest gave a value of 4737.29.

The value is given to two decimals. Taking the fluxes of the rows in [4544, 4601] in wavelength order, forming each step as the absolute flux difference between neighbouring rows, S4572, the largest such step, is 0.14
